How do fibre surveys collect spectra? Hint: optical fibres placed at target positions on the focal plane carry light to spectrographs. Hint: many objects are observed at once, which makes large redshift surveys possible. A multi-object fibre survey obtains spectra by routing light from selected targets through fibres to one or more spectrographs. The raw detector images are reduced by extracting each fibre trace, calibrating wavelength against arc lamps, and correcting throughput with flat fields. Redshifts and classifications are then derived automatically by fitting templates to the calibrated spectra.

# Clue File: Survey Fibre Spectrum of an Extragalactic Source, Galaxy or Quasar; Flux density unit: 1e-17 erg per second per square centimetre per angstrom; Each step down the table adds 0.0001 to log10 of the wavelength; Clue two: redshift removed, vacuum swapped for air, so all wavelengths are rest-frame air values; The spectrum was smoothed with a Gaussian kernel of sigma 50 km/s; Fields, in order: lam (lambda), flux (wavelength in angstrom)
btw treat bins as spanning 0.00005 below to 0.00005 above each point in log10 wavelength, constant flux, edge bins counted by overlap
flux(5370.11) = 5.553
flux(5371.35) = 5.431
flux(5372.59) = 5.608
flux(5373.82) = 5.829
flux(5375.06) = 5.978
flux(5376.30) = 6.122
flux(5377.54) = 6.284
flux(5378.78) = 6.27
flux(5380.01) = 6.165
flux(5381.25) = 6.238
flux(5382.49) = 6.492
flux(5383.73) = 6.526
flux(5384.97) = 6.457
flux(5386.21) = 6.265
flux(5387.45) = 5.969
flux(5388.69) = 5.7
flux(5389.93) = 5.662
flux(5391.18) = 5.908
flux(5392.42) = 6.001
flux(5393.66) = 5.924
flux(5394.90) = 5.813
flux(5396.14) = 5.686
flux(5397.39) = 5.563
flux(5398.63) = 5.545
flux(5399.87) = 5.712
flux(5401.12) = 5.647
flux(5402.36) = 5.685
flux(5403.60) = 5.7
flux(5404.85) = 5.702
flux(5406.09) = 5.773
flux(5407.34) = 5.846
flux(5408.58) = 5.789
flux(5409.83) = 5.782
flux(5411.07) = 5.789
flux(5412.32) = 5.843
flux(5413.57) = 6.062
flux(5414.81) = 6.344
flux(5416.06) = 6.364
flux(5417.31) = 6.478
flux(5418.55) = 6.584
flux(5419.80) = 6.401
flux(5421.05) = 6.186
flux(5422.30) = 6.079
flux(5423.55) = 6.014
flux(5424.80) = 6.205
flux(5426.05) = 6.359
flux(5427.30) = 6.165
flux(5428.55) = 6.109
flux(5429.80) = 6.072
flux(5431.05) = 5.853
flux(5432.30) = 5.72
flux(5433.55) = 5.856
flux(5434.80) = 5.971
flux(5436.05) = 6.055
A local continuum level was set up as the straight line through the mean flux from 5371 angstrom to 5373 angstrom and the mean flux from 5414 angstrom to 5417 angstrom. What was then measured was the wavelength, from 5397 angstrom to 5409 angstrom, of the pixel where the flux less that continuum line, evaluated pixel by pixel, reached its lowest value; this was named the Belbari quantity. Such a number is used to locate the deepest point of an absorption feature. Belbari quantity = 5398.63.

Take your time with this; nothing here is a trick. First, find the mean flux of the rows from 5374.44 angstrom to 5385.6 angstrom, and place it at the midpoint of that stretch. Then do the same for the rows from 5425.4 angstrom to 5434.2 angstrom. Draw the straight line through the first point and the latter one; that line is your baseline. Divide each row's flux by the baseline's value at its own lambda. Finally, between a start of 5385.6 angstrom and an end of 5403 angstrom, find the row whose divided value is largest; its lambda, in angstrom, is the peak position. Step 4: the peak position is 5386.21 angstrom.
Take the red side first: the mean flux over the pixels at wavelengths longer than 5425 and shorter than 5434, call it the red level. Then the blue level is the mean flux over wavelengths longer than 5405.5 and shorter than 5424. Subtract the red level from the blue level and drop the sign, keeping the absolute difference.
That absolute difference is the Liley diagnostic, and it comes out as 0.1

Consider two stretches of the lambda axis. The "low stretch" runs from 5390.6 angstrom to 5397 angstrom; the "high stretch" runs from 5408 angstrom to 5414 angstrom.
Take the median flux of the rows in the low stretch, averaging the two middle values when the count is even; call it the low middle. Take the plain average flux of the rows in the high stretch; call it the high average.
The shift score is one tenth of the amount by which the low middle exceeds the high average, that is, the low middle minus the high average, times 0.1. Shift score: 0.01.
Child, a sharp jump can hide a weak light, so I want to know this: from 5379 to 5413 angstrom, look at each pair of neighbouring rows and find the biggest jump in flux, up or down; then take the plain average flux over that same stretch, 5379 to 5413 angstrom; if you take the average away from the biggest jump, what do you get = -5.60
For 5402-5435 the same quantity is -5.75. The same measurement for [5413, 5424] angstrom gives -6.00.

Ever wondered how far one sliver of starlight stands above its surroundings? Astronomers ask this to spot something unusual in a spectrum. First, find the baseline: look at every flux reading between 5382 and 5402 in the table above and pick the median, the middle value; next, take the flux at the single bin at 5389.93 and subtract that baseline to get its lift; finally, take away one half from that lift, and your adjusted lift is -0.70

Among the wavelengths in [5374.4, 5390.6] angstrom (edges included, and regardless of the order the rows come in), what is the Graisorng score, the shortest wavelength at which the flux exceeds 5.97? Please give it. 5375.06 angstrom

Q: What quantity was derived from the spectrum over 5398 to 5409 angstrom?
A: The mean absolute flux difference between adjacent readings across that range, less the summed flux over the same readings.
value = -51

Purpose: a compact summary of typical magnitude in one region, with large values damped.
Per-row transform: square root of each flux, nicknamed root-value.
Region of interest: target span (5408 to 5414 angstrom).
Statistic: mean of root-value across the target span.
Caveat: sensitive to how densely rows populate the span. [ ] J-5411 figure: 2.42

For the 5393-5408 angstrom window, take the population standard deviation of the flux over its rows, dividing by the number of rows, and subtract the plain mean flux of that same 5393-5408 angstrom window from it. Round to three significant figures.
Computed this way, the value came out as -5.61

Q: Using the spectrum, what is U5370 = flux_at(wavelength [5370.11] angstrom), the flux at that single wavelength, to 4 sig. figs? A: 5.553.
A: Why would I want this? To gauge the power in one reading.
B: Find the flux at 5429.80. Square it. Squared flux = 37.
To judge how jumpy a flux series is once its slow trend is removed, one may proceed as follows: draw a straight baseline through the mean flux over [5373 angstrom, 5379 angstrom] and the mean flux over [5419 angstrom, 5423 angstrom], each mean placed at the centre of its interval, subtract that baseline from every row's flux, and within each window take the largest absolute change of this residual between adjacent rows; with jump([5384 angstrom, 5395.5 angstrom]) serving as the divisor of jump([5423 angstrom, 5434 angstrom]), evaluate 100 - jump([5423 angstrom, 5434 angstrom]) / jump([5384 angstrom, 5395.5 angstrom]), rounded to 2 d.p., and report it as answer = 99.26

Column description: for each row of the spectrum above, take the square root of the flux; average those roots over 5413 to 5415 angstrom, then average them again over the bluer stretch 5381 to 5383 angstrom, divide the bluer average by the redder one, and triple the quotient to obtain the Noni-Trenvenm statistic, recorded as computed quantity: 3.04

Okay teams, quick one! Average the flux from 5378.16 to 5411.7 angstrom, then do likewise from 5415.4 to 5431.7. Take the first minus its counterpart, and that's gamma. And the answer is -0.3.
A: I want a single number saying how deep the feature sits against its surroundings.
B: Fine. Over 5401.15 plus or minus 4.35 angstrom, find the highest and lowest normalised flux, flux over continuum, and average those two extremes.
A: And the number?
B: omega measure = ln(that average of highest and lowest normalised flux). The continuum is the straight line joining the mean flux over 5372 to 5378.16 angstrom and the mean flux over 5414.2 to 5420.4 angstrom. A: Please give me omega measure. -0.10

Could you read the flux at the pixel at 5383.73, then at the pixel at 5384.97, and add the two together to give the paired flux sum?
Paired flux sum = 12.98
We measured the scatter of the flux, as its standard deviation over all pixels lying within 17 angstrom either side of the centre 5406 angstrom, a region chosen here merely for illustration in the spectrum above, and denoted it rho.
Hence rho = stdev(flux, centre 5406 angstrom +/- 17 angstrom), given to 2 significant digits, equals 0.29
